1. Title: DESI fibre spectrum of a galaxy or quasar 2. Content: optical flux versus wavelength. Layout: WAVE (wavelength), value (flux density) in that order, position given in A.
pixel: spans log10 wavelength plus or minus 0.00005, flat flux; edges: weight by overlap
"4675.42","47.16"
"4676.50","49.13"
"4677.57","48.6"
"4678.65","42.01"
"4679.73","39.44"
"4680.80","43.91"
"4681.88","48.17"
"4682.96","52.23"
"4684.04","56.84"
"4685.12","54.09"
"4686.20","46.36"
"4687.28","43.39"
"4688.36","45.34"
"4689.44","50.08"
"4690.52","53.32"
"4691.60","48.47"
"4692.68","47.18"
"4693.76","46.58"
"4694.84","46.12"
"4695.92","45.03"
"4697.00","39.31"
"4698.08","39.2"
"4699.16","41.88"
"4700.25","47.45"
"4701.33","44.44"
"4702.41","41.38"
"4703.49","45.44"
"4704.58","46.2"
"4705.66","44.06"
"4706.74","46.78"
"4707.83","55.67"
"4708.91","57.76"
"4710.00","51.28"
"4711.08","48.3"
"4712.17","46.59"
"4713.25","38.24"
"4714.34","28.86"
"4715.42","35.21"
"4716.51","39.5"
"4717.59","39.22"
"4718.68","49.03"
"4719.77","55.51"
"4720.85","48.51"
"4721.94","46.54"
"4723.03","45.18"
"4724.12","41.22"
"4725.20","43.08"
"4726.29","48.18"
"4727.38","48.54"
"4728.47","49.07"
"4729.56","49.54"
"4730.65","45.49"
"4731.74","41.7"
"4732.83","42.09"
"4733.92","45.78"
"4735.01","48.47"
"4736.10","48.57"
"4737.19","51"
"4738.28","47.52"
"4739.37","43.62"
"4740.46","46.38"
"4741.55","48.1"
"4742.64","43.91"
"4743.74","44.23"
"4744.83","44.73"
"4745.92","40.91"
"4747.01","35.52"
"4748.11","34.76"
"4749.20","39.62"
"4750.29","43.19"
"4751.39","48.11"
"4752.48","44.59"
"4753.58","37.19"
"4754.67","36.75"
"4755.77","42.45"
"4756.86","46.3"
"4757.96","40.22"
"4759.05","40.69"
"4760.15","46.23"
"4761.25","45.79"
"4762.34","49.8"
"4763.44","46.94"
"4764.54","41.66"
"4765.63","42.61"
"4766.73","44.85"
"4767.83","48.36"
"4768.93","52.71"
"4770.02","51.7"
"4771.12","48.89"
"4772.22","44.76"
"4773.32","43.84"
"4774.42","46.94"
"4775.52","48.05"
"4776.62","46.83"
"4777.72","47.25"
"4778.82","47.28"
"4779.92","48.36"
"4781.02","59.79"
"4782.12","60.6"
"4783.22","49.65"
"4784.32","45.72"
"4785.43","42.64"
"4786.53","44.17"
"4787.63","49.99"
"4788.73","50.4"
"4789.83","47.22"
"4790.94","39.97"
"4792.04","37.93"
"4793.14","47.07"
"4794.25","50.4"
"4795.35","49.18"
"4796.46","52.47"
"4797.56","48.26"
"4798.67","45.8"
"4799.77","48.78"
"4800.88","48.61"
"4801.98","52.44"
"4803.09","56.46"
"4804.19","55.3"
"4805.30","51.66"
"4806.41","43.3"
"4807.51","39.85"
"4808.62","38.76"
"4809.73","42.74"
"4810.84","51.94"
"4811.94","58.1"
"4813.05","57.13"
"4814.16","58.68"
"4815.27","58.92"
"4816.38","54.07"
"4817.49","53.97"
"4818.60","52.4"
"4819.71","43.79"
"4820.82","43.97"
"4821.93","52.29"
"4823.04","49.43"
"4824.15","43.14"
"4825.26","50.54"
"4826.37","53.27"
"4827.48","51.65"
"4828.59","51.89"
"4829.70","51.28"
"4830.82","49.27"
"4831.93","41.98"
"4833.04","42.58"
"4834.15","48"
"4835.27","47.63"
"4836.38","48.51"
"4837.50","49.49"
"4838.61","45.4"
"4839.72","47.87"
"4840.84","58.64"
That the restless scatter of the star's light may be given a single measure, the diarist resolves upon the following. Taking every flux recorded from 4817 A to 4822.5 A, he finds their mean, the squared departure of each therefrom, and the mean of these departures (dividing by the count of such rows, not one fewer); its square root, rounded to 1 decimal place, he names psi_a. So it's 4.5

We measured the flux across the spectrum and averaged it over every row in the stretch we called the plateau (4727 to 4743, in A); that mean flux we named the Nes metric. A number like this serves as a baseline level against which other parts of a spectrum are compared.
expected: 46.7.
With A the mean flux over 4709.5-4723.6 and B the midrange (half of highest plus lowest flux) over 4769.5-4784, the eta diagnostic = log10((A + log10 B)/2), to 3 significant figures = 1.36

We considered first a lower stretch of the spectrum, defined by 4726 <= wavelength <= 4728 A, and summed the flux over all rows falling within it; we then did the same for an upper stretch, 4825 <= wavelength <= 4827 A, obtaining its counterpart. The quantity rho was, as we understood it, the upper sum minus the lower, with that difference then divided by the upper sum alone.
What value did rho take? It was 0.07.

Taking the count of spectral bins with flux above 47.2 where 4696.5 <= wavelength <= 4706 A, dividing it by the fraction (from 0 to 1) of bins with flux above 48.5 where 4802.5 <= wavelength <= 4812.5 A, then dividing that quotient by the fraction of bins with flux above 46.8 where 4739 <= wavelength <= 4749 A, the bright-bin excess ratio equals 16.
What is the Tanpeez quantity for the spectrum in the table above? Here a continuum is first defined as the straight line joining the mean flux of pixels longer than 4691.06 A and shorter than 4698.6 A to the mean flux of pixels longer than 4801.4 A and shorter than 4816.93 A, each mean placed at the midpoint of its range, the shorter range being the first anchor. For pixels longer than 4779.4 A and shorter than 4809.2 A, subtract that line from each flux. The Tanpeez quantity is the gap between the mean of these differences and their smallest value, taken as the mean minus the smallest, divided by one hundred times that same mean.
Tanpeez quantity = -0.05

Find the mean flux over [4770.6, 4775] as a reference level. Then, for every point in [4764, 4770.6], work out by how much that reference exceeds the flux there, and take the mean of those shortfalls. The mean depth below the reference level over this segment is -0.9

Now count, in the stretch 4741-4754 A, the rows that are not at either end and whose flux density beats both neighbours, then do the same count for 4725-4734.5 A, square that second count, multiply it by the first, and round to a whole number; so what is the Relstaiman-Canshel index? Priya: 2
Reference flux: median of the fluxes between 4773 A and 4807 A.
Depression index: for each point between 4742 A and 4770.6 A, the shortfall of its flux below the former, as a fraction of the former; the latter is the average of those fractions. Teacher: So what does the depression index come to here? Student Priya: 0.10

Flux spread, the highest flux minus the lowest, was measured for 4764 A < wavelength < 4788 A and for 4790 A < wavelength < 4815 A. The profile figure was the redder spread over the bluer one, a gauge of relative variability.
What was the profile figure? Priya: 1.1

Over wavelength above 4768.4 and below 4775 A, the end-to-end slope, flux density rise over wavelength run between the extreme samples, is -1.1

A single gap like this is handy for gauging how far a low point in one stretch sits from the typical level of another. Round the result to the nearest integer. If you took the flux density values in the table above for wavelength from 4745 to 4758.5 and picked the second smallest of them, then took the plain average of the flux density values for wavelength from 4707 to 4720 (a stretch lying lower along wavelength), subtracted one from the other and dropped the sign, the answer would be 10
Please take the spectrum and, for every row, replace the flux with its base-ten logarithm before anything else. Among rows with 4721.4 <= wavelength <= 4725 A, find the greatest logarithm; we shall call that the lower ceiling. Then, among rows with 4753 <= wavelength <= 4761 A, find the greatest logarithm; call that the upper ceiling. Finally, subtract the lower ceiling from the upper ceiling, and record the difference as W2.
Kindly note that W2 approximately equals 0.00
